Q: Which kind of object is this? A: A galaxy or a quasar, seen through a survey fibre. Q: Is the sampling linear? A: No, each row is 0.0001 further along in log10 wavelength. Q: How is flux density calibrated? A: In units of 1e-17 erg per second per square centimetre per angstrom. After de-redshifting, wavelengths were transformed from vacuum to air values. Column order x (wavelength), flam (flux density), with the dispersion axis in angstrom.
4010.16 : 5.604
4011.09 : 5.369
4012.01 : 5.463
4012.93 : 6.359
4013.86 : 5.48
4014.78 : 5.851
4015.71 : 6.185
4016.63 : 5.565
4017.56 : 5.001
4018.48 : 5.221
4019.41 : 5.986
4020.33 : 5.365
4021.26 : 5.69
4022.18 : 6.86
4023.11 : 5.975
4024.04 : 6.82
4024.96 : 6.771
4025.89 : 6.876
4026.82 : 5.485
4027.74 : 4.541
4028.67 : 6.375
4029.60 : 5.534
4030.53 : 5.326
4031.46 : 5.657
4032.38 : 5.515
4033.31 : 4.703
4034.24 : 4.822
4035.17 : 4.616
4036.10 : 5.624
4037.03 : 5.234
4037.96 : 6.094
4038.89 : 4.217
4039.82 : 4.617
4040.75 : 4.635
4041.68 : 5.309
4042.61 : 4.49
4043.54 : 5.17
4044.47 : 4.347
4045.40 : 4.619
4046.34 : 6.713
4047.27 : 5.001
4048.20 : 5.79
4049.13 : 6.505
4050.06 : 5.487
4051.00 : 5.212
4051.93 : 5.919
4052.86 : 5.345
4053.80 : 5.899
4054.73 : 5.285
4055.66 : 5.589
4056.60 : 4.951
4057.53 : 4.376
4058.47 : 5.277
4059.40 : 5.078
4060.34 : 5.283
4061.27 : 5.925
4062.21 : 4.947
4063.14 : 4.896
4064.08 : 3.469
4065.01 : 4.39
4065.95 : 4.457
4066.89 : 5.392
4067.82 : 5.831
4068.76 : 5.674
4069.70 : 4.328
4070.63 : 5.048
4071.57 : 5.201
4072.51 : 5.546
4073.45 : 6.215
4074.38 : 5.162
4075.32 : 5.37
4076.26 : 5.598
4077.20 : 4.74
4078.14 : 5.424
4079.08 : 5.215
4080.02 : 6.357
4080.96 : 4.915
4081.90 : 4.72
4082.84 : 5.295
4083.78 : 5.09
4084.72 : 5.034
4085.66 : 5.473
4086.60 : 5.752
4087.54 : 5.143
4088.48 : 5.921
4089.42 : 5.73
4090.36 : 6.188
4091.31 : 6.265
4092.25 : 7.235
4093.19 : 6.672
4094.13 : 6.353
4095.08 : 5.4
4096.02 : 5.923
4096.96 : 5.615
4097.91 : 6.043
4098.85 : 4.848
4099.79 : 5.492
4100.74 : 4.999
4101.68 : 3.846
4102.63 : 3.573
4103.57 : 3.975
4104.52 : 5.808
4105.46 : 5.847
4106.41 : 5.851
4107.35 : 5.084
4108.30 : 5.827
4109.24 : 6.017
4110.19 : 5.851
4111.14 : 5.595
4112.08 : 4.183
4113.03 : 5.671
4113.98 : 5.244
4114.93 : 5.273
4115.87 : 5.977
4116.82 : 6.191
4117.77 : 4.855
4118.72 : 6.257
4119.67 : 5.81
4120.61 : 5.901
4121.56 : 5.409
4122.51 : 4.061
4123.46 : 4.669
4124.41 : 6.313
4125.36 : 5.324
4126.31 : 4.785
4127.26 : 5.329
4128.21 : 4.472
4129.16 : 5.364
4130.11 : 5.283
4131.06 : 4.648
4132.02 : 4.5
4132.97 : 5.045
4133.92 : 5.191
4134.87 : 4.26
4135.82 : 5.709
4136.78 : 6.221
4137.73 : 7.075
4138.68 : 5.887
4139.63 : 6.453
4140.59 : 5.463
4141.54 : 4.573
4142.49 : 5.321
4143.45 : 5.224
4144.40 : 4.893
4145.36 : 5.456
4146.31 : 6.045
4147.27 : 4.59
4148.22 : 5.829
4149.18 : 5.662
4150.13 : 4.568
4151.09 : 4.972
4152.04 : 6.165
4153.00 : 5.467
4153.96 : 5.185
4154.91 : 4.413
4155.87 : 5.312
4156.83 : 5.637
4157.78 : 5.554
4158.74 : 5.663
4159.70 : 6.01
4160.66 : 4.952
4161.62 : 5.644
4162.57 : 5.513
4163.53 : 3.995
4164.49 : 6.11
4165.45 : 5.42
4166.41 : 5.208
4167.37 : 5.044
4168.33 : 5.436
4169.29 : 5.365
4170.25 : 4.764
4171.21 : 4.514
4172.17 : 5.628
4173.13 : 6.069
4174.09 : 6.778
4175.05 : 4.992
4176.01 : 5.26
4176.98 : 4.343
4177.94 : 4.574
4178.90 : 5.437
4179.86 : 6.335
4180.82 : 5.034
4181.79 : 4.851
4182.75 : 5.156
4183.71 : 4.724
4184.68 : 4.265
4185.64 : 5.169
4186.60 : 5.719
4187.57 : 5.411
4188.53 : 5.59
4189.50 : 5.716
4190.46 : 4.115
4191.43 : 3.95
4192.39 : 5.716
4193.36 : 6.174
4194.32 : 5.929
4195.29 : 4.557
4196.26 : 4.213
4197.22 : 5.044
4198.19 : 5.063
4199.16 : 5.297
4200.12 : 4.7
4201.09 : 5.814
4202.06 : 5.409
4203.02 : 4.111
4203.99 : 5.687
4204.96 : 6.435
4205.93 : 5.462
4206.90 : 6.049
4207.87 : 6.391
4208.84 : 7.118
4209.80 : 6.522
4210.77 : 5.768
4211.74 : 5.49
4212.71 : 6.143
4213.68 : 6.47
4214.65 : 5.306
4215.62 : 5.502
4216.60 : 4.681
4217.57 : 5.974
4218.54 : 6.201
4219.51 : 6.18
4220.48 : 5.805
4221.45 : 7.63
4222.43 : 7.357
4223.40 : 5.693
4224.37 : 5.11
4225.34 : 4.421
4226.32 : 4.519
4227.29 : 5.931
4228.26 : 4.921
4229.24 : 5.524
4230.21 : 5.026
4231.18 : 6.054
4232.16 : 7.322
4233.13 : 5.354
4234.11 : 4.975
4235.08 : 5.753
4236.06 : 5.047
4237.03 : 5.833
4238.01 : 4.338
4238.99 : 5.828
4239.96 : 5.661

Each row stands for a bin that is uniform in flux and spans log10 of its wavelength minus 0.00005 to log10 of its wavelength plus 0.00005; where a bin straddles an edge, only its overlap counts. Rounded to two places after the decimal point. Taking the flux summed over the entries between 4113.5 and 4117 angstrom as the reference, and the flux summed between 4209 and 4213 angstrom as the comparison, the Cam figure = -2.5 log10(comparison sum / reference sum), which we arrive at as -0.06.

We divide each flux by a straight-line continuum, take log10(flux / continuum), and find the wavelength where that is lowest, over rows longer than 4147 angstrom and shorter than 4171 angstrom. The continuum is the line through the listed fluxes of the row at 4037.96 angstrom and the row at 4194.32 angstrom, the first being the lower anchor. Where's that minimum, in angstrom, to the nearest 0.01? 4163.53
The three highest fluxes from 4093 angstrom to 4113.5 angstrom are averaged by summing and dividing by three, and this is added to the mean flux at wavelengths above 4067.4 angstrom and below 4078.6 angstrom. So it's 11.7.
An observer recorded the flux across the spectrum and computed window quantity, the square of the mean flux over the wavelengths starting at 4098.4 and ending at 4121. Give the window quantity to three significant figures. 28.4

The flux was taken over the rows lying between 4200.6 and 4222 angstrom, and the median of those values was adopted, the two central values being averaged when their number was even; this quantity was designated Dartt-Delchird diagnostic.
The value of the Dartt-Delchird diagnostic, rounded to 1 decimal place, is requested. 5.9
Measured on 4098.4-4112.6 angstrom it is 5.5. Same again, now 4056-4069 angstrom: 5.0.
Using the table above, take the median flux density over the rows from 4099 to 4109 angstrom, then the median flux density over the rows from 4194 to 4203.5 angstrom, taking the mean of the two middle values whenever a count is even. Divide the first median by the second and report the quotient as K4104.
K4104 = 1.05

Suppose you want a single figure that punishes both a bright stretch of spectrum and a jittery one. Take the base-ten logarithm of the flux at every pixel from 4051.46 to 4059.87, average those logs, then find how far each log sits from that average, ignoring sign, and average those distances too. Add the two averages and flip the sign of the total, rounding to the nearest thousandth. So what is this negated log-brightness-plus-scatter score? -0.751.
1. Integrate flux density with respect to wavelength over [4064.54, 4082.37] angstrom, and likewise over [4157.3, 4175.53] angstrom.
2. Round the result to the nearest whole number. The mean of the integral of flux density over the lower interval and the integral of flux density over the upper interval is 96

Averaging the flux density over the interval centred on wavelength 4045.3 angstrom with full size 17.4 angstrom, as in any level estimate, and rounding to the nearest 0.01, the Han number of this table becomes 5.29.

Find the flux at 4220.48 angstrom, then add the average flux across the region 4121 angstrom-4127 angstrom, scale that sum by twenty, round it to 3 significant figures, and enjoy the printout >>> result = 218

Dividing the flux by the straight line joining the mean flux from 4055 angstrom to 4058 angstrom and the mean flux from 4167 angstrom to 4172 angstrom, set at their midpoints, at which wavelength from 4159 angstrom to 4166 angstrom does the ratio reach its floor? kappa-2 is 4163.53 angstrom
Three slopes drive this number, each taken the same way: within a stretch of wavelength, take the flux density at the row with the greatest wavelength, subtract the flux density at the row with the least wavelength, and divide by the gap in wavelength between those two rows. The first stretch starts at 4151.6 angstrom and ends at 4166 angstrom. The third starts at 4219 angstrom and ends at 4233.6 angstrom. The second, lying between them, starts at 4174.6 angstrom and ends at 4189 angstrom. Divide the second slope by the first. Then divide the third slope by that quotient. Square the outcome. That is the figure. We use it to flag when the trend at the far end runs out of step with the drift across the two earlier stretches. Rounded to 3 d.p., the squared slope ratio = 0.006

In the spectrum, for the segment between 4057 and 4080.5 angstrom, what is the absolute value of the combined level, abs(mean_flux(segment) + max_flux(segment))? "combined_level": 11.5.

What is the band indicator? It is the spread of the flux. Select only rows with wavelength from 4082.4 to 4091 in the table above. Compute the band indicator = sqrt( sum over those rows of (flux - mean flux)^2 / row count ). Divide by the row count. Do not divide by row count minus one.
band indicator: 0.4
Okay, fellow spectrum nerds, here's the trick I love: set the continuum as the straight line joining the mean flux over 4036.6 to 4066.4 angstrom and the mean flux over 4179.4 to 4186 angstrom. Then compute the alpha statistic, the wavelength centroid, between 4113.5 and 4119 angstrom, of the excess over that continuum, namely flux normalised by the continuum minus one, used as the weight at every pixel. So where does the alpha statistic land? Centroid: 4117.0 angstrom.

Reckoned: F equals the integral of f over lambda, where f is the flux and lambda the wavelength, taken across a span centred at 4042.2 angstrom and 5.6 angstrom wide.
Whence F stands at 27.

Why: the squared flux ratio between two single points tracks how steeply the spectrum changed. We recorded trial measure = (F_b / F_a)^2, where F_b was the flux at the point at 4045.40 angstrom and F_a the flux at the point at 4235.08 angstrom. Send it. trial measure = 0.64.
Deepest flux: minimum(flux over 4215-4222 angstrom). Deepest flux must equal 4.681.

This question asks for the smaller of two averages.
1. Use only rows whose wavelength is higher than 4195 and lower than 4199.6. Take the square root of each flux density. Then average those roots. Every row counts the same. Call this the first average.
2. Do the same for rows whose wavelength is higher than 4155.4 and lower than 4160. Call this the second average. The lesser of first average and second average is 2.197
